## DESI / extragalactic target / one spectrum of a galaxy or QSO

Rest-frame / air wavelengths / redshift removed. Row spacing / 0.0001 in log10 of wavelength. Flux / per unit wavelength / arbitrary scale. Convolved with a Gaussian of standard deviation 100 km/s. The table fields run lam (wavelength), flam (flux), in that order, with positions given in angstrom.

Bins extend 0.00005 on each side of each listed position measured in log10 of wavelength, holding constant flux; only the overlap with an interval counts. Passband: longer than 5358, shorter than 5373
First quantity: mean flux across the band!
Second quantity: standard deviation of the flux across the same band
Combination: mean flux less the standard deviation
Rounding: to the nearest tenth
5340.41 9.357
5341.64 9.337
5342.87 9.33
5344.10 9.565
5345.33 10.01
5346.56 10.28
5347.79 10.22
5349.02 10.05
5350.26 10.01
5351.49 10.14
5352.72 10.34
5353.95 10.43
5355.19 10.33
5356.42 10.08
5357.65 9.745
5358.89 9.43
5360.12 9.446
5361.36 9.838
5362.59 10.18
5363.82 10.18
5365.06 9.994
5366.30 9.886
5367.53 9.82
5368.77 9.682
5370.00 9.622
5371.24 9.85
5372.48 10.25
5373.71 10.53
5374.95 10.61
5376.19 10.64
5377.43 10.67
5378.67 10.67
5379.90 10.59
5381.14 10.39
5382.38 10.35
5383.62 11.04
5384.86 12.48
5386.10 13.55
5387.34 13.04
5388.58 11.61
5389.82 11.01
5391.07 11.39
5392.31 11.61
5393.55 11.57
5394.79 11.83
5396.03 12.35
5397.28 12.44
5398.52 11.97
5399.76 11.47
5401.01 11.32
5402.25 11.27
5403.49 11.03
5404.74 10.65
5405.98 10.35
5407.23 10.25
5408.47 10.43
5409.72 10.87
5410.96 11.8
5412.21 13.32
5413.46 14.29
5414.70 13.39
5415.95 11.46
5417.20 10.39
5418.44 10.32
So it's 9.6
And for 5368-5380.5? 9.9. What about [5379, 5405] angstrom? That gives 10.7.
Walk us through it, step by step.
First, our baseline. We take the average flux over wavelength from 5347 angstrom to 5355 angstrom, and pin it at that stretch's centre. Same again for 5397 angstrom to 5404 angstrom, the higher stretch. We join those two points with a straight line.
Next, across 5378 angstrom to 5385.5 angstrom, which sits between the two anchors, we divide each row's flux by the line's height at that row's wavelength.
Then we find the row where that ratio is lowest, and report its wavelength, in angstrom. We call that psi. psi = 5382.38 angstrom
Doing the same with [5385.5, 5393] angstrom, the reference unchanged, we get 5389.82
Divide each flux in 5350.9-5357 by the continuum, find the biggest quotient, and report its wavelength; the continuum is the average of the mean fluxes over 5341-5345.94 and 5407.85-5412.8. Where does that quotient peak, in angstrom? 5353.95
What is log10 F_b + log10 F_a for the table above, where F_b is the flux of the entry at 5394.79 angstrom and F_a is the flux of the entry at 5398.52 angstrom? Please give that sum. 2.15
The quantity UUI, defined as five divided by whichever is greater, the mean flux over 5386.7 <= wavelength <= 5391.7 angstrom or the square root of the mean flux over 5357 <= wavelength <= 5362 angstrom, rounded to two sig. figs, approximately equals 0.43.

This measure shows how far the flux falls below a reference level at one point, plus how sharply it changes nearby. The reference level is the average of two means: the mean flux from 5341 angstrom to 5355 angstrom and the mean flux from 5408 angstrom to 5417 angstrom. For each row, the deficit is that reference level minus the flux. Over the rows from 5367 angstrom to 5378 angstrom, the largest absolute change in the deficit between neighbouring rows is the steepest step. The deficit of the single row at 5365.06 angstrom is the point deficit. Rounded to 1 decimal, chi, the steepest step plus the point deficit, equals 1.5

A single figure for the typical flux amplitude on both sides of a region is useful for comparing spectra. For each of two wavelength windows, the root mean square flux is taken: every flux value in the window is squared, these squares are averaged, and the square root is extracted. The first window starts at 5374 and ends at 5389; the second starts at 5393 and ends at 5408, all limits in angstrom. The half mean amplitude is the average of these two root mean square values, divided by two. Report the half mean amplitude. 5.69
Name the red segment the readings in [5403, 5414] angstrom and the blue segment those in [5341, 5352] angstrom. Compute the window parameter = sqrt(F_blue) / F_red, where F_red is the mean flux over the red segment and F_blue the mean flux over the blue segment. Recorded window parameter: 0.275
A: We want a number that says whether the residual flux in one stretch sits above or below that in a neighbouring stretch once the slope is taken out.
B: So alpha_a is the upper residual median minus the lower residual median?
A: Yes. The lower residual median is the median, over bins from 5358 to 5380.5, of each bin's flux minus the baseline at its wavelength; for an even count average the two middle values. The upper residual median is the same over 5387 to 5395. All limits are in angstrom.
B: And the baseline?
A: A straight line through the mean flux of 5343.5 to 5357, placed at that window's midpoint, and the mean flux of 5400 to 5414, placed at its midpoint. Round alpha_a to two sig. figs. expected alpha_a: 0.96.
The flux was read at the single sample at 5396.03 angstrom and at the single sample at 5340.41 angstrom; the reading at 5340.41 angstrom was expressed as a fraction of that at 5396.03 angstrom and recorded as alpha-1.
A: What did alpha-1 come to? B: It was 0.76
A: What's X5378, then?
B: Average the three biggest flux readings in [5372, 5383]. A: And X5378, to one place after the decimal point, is 10.7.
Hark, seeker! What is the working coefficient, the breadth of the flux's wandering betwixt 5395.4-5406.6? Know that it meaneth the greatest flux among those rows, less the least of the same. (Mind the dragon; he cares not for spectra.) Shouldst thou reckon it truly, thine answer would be 2.1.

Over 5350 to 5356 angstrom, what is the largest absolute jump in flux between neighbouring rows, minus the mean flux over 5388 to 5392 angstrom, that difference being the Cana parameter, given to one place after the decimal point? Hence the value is -11.1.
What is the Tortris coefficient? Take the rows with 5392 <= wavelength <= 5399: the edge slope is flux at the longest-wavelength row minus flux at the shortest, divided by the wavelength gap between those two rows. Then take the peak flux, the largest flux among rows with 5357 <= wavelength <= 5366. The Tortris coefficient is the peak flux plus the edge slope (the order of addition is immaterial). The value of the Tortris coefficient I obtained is 10.2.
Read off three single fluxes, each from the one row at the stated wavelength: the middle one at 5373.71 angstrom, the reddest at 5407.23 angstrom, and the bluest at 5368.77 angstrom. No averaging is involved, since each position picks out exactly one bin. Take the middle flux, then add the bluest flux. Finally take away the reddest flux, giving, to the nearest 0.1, 10.0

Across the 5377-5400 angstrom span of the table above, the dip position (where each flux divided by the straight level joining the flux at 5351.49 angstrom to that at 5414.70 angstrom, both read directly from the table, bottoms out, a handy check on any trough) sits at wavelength 5382.38 angstrom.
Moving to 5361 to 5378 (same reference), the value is 5370.00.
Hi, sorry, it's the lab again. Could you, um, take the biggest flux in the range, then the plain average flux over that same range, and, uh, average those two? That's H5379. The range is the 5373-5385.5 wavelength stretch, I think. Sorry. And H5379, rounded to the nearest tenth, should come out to 11.6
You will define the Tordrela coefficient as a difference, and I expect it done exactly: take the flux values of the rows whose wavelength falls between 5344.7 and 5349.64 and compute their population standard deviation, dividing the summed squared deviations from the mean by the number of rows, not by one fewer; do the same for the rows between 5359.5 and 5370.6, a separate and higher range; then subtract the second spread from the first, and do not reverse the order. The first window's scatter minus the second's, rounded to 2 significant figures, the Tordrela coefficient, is -0.12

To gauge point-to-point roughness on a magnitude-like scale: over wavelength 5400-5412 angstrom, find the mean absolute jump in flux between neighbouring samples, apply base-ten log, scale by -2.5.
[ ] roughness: 1.2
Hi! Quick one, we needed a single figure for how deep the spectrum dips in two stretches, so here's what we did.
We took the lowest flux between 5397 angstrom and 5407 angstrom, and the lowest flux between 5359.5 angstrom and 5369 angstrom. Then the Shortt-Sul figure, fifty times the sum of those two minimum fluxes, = 990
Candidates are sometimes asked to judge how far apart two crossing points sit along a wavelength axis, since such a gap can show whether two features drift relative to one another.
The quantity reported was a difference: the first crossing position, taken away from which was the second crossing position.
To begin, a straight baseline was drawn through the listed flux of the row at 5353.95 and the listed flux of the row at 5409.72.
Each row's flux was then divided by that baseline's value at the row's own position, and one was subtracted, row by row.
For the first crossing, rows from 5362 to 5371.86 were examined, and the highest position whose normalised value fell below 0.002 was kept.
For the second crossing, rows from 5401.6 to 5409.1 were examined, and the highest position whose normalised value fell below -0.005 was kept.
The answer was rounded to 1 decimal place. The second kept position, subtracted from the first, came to -37.2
